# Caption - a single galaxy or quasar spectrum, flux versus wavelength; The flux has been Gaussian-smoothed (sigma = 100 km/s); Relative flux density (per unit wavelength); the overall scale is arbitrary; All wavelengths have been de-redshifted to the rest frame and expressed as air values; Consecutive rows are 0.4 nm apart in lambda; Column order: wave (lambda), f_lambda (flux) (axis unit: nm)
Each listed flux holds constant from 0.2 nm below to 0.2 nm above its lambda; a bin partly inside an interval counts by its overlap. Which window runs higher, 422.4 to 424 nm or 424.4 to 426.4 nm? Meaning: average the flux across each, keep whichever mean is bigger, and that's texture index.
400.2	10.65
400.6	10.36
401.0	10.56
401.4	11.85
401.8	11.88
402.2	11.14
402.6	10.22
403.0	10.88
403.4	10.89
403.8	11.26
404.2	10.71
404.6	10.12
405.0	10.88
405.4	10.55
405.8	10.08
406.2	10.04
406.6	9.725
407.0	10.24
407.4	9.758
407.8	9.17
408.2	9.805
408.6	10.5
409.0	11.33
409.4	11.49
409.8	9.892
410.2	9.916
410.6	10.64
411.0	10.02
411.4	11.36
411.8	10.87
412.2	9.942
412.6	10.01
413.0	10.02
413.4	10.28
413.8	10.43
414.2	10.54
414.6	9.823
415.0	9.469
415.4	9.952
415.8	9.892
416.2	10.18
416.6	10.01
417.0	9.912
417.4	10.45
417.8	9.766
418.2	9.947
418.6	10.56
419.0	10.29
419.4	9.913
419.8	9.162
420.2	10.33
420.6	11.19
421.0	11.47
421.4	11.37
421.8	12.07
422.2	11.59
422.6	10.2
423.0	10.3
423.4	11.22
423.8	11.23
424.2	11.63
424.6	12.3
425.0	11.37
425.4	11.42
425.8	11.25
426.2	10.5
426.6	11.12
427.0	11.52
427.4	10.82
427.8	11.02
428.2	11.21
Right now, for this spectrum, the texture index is 11.4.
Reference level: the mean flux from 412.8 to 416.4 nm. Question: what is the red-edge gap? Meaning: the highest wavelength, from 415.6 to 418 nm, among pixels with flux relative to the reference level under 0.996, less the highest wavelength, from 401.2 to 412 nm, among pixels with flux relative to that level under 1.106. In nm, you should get 6.00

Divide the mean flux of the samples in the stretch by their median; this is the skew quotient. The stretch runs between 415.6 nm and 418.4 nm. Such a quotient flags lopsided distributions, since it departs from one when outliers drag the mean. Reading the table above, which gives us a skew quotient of 1.01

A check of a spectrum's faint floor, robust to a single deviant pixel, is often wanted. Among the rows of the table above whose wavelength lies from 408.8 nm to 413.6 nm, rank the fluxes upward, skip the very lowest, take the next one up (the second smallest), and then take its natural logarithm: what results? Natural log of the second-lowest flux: 2.29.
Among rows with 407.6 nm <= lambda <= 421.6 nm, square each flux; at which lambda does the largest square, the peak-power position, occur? 409.4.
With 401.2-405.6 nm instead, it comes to 401.8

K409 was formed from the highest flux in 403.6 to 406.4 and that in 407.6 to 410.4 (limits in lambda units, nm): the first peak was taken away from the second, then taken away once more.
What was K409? -11.0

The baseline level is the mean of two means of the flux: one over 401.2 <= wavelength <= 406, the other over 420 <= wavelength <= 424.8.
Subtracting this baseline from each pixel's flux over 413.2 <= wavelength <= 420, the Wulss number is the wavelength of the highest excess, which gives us 418.6 nm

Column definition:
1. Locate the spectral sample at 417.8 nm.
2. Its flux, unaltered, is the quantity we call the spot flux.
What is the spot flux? 9.766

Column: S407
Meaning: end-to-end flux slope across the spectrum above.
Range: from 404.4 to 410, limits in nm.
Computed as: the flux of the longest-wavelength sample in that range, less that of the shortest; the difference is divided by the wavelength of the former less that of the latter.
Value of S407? -0.04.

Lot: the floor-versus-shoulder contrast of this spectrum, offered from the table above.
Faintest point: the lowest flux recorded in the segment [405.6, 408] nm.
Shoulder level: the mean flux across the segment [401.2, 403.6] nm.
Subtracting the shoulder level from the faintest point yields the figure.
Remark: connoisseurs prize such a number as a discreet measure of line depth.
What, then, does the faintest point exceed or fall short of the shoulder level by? -2.0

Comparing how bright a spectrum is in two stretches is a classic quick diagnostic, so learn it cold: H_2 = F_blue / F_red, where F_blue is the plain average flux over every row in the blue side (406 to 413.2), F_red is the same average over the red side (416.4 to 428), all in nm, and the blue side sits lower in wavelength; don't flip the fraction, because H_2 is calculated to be 0.95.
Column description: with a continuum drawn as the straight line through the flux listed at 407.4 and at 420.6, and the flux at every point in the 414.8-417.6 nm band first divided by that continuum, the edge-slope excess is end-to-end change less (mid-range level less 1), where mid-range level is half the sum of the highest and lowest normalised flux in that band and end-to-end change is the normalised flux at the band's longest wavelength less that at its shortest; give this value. 0.14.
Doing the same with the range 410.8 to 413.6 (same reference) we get -0.04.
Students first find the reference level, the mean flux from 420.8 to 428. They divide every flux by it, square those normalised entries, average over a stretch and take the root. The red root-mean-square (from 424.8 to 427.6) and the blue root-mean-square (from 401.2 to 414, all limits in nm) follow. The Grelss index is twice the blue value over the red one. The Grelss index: 1.89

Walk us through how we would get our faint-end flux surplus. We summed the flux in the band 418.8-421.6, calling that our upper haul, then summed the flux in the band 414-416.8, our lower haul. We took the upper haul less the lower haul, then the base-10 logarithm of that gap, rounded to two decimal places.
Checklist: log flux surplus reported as 0.59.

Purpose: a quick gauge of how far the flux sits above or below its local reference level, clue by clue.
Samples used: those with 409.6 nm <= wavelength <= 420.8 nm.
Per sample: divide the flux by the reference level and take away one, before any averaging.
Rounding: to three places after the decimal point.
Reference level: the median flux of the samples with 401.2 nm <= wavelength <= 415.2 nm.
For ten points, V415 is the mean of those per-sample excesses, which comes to -0.011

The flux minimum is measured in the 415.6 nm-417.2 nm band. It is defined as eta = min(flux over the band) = 9.892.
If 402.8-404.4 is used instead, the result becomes 10.71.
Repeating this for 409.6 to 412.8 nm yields 9.892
